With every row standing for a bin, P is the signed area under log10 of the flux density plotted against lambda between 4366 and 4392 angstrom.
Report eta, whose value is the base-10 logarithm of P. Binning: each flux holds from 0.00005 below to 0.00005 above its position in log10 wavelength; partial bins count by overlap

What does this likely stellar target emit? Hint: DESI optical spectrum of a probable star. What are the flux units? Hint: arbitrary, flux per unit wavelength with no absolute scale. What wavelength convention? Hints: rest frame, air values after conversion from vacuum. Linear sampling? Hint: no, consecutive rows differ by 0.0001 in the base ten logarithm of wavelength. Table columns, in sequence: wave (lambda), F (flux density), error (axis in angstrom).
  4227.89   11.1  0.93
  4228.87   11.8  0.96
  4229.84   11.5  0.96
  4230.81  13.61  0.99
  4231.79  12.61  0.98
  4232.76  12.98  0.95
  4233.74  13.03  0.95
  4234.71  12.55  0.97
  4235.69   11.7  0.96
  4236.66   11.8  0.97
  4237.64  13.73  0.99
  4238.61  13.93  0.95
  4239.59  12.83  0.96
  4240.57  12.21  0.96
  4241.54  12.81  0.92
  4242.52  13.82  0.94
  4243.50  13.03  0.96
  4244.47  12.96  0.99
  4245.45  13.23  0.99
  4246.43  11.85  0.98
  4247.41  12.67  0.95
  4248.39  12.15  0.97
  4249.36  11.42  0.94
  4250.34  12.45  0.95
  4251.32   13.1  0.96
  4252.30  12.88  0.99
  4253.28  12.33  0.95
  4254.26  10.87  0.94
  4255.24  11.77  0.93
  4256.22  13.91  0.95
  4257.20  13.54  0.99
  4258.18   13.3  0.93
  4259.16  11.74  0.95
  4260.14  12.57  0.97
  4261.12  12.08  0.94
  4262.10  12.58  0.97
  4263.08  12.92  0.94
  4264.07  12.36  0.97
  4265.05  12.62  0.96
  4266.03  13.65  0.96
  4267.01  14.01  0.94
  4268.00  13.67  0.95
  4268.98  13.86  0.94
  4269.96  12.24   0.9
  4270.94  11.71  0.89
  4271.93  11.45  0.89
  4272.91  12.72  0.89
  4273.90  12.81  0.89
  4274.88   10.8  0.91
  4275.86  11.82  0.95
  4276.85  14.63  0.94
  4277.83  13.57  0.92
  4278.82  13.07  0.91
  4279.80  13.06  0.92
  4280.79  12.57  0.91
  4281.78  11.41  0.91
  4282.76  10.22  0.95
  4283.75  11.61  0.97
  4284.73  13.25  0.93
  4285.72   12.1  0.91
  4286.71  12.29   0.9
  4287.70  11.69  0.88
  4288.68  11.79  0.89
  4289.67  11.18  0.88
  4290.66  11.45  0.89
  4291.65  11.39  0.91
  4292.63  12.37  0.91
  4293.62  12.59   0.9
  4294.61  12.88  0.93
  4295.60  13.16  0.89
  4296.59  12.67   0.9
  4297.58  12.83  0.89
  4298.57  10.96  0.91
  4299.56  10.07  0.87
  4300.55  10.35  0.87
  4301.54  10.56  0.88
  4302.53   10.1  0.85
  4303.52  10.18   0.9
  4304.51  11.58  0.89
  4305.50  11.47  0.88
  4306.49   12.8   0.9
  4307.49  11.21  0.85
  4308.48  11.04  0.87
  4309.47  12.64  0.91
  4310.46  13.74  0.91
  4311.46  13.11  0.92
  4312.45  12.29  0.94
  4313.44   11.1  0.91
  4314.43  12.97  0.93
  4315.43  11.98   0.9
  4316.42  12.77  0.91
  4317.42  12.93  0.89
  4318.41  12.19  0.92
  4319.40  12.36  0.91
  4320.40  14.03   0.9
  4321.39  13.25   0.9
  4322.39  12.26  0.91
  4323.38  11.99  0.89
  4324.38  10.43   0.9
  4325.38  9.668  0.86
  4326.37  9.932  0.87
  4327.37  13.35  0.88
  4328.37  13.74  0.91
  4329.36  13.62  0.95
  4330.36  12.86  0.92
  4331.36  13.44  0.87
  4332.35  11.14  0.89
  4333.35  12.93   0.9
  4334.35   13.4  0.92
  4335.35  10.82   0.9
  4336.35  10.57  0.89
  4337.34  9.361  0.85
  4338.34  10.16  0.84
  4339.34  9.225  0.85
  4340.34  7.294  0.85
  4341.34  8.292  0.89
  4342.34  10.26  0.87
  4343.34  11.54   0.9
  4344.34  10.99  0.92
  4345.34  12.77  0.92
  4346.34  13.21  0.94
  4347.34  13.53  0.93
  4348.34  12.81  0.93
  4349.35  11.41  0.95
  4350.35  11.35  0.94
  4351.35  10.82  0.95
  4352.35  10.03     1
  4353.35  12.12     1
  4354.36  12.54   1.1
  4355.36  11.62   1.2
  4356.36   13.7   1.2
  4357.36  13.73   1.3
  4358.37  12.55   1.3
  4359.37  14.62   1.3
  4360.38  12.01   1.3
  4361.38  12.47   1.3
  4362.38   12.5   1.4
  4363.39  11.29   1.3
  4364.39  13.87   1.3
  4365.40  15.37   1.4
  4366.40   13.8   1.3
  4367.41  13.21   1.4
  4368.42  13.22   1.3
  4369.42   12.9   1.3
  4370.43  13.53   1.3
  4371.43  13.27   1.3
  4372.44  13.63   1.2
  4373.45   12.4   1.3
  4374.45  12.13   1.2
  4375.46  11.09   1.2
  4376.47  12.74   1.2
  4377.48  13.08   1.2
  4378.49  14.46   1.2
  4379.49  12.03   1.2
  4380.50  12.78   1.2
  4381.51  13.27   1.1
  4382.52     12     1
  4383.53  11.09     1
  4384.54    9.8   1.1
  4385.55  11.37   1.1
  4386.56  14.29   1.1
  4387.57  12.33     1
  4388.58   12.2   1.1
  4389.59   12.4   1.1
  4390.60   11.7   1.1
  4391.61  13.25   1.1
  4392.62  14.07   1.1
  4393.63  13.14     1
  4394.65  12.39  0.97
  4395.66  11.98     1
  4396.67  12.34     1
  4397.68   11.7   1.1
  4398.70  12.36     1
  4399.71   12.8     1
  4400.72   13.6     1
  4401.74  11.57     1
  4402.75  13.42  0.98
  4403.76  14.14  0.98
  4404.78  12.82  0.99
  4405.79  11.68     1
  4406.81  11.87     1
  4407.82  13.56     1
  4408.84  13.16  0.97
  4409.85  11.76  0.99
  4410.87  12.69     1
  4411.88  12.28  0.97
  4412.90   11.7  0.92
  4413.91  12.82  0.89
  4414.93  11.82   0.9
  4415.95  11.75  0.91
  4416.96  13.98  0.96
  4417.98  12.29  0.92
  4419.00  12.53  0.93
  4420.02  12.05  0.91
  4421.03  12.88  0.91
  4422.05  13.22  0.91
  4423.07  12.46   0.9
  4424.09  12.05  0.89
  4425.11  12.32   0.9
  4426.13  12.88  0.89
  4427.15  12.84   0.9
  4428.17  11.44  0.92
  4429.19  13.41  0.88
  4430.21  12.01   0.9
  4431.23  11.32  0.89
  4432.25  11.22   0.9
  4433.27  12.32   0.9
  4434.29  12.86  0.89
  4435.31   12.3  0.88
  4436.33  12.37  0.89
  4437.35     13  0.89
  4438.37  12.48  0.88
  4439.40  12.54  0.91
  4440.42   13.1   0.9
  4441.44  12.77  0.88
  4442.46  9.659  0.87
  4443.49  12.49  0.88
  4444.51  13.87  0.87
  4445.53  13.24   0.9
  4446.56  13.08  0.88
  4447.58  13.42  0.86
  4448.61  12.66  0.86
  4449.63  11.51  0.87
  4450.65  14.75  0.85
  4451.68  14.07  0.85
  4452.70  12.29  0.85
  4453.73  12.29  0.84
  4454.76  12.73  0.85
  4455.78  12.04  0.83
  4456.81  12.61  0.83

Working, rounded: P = 28.6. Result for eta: 1.46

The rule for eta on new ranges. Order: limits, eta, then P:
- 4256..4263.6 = 0.92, 8.4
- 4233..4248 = 1.22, 16.6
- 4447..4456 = 1.00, 10.0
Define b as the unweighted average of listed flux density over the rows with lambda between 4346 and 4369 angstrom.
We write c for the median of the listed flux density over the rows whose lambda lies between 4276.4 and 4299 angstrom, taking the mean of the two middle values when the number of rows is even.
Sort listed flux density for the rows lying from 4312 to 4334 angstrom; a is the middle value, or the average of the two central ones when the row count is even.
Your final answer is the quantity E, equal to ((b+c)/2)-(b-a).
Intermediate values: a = 12.6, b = 12.7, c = 12.4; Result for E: 12.41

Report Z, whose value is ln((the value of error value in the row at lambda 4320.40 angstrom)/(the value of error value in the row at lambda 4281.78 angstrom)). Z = -0.01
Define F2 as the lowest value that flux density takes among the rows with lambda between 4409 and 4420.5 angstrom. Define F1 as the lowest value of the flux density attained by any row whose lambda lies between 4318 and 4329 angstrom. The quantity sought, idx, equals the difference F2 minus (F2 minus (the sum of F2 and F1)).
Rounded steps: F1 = 9.668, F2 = 11.7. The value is 21.4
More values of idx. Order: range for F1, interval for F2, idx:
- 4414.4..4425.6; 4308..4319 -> 22.8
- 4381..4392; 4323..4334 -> 19.5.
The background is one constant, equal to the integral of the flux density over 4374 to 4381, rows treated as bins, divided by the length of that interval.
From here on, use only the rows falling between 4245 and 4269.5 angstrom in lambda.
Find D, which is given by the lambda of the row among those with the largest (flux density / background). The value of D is 4267.01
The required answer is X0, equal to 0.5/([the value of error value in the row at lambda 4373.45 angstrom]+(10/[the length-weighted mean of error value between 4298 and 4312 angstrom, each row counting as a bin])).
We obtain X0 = 0.040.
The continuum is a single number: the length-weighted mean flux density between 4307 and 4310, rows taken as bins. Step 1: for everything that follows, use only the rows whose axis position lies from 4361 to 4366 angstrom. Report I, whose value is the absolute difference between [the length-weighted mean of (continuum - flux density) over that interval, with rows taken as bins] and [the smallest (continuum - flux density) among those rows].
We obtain 2.24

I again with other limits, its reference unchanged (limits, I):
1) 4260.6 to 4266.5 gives 0.95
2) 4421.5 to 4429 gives 0.72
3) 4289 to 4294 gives 0.81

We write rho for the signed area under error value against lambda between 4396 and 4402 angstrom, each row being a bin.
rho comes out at 6.1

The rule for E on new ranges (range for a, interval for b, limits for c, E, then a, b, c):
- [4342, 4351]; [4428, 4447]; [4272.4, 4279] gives 11.75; 11.5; 12.4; 12.8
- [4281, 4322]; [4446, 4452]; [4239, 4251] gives 11.85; 12.1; 13.2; 12.7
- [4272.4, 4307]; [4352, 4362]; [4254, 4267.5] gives 11.85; 11.8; 12.5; 12.6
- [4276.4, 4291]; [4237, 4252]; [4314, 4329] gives 11.87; 12.1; 12.8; 12.4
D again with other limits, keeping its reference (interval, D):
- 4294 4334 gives 4320.40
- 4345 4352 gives 4347.34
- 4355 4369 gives 4365.40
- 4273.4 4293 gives 4276.85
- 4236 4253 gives 4238.61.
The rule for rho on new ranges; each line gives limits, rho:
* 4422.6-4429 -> 5.7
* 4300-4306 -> 5.3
